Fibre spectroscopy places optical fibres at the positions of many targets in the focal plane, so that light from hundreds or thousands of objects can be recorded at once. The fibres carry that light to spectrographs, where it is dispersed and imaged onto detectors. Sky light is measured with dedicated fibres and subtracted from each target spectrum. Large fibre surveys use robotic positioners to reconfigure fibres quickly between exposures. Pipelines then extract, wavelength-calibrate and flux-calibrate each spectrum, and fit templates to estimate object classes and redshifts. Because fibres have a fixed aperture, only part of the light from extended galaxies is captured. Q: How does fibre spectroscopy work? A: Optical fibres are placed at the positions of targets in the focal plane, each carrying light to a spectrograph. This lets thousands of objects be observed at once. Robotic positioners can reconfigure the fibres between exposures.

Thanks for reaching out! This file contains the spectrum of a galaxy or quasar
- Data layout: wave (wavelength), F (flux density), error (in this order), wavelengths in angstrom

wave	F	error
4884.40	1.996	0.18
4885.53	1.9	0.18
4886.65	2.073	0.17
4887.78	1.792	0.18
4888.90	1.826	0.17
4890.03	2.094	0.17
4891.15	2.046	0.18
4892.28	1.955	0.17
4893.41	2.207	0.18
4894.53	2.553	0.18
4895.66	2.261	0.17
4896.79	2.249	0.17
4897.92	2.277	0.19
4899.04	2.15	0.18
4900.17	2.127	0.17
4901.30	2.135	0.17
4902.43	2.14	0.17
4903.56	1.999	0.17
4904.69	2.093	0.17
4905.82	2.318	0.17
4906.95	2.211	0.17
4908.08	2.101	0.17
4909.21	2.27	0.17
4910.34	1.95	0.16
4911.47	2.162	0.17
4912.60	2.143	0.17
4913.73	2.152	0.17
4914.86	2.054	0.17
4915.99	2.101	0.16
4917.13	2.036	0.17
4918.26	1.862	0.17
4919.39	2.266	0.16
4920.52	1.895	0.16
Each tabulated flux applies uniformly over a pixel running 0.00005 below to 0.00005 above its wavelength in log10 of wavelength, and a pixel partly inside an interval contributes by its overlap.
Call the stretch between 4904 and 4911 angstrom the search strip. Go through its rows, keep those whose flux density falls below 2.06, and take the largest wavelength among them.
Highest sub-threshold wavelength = 4910.34 angstrom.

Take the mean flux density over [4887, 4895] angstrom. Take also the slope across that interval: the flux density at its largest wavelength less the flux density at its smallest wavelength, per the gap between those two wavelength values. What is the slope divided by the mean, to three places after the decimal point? 0.055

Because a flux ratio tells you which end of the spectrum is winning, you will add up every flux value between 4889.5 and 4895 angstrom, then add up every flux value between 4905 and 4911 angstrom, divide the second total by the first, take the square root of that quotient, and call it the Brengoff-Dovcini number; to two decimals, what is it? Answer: 1.00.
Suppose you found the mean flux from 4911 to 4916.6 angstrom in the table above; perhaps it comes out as 2.12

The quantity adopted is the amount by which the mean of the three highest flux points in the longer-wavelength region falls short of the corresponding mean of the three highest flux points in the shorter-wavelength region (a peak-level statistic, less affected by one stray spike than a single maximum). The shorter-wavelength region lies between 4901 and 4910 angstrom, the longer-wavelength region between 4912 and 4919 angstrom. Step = 0.13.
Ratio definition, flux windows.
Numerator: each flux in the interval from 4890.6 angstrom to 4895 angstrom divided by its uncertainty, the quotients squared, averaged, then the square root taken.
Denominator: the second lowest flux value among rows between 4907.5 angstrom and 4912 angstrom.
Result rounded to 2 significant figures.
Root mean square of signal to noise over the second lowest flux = 5.9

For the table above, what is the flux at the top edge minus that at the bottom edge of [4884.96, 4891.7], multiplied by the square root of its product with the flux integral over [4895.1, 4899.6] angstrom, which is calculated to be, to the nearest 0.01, 0.18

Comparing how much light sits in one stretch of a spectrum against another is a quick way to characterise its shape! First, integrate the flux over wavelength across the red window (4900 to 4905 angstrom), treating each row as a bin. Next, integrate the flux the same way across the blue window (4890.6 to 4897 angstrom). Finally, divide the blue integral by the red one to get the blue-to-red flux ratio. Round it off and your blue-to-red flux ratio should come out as 1.3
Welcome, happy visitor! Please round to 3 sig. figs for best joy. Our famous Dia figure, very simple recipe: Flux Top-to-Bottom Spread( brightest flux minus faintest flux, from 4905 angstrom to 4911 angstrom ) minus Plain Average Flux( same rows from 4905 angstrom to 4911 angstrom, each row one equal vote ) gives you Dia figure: -1.80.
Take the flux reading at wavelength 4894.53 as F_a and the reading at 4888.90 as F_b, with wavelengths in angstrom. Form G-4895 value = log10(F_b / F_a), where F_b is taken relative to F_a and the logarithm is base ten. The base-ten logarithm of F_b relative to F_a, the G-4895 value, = -0.15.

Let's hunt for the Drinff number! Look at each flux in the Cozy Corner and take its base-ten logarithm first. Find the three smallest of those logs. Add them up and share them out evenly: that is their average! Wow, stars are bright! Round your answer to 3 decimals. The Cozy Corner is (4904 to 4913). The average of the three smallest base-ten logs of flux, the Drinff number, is 0.311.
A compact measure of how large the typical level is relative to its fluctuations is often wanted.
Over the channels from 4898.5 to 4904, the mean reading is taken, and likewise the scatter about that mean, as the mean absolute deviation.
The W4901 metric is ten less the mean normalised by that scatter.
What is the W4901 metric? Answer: -37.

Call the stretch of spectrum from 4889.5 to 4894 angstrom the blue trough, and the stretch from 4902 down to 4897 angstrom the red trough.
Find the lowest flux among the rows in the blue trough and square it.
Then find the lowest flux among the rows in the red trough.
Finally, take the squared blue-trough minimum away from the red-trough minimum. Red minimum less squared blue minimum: -1.7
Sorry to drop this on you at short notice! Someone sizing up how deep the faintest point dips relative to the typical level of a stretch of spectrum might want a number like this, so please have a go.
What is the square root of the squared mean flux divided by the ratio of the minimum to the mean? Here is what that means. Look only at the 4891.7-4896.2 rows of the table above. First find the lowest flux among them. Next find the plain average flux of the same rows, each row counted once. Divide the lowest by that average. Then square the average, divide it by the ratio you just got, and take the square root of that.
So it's 2.40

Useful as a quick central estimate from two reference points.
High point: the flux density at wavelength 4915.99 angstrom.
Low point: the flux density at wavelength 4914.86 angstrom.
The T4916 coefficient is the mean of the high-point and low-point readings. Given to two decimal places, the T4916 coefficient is 2.08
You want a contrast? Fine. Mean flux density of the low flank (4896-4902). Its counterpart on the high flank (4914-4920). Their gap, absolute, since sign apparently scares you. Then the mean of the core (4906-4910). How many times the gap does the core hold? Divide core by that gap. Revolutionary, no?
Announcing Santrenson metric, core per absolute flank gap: 18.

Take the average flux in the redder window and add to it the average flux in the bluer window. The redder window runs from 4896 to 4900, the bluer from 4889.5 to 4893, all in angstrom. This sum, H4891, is 4.26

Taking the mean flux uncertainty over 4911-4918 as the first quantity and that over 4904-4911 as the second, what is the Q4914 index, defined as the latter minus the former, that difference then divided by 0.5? 0.000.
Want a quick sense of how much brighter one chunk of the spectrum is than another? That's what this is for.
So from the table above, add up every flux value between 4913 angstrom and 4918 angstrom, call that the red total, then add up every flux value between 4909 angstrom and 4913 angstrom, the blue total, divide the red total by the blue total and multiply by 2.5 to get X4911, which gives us 2.45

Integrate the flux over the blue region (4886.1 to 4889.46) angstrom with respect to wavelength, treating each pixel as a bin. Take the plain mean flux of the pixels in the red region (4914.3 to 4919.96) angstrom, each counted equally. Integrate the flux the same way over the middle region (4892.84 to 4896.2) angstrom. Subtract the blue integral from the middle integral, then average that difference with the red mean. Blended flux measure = 1.8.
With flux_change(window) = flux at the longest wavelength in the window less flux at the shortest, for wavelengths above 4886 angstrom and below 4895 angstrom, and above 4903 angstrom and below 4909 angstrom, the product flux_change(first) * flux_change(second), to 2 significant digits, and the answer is 0.049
